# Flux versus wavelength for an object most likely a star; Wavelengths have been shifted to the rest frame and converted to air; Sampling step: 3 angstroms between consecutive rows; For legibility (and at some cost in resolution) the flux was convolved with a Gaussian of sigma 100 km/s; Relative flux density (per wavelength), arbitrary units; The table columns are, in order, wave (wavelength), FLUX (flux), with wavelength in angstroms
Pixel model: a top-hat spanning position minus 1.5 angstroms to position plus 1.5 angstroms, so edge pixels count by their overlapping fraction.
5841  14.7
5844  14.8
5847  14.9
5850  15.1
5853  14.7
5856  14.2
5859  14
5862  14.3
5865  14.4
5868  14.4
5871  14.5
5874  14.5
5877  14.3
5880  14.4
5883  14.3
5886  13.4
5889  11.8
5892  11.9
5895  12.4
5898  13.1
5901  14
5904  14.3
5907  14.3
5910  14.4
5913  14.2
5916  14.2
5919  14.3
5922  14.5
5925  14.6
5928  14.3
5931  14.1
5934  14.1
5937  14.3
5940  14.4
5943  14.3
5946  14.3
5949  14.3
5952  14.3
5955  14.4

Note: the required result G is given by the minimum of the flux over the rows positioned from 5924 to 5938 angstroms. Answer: 14.1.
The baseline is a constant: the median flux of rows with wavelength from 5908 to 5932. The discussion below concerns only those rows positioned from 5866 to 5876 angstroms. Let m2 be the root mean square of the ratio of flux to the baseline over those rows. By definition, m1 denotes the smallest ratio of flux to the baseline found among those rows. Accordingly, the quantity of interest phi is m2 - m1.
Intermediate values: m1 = 1.01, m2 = 1.01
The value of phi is 0.0047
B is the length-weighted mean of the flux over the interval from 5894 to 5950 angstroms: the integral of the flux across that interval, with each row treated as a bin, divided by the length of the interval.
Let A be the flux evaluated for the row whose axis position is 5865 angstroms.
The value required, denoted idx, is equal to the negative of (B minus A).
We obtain 0.3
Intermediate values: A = 14.4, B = 14.1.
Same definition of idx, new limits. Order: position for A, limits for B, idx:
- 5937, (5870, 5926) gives 0.4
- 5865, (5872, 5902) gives 1.0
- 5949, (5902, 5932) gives 0.0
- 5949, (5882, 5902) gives 1.4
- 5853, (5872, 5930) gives 0.8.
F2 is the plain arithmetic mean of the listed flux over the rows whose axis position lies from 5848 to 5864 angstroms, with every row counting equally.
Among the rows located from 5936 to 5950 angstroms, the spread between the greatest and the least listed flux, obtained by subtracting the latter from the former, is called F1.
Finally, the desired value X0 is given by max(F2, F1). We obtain 14.5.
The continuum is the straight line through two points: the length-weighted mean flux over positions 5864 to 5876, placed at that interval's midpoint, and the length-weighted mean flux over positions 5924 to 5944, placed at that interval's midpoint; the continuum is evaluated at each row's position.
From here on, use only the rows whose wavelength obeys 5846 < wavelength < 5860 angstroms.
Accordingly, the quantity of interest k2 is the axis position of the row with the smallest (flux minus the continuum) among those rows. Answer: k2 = 5859 angstroms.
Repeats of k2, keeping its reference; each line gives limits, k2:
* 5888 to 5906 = 5889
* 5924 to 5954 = 5931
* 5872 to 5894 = 5889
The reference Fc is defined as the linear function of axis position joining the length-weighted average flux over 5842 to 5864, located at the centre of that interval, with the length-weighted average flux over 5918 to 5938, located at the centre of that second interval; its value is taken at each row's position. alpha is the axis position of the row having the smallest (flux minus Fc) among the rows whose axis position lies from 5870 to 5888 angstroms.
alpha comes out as 5886 angstroms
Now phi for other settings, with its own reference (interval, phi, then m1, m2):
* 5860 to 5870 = 0.0047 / 1.00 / 1.00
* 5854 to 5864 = 0.0117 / 0.98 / 0.99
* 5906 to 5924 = 0.0082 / 0.99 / 1.00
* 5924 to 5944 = 0.0140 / 0.99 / 1.00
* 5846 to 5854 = 0.0140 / 1.03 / 1.04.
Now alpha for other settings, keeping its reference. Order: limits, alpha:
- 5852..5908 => 5889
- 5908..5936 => 5931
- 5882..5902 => 5889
